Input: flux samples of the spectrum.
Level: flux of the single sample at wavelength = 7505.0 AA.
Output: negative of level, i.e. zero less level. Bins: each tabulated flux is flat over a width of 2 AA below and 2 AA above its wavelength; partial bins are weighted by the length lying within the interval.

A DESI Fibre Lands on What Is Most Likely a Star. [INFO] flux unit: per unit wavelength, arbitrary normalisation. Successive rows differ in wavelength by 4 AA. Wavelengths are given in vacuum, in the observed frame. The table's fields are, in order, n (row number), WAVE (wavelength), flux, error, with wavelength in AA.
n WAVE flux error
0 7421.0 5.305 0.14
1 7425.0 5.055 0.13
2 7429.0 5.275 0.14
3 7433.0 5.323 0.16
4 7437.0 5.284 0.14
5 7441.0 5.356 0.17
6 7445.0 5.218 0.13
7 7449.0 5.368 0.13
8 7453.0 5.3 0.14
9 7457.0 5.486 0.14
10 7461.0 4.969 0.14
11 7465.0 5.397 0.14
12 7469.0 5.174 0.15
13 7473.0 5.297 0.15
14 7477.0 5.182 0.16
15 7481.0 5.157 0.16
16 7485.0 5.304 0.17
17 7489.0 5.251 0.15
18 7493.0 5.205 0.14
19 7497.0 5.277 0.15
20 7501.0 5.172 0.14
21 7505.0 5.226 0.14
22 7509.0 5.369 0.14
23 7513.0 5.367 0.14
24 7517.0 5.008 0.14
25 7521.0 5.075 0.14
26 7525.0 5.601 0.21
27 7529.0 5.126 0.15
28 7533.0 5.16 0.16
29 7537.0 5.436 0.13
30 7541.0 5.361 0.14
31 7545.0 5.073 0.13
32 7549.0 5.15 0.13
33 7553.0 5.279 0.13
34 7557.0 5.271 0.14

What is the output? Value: -5.23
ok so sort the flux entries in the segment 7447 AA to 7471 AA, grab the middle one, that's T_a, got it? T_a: 5.33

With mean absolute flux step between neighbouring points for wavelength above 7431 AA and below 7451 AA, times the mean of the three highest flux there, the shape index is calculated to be 0.53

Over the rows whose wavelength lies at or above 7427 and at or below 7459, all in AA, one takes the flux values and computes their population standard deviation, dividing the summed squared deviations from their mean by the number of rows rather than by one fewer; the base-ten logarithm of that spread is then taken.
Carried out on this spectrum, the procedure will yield -1.13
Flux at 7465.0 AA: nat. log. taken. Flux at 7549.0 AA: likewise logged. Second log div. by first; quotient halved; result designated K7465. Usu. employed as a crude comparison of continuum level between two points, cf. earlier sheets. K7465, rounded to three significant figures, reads 0.486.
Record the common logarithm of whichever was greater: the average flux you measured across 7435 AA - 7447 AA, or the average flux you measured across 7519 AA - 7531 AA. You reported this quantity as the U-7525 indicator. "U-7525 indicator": 0.723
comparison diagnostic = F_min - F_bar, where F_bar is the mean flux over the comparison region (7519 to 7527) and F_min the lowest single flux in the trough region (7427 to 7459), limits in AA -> -0.12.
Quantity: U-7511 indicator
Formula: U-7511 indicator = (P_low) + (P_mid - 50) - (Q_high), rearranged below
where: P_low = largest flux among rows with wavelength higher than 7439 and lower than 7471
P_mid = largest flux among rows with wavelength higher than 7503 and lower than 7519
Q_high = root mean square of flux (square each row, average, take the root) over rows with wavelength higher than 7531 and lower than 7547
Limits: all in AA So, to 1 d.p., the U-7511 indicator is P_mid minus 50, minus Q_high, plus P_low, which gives -44.4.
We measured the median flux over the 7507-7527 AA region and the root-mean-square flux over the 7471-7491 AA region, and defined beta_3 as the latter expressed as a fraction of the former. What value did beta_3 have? 0.976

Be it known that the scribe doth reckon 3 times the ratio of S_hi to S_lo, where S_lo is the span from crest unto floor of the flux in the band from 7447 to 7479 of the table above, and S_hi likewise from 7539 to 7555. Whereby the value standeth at 2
